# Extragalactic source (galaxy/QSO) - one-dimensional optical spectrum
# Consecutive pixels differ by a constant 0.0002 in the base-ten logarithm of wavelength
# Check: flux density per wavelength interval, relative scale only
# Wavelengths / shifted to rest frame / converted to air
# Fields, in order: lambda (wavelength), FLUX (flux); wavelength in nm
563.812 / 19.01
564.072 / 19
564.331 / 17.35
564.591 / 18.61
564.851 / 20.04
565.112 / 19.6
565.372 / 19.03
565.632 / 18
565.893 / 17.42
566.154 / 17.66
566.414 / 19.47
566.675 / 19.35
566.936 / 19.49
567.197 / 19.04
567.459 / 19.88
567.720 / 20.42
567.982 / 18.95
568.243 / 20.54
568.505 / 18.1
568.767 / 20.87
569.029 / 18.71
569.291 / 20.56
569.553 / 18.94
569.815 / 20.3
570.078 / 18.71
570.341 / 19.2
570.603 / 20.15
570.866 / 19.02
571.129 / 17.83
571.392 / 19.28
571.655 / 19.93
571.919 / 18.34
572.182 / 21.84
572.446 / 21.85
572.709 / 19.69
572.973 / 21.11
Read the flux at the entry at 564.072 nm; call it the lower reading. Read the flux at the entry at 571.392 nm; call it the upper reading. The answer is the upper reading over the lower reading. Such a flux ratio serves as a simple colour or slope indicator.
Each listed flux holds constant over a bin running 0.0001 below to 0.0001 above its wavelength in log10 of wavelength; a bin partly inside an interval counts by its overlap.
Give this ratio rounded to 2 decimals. 1.01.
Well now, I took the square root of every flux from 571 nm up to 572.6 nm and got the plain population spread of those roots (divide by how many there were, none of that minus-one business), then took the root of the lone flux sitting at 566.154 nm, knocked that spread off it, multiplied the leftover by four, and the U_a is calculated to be 16.1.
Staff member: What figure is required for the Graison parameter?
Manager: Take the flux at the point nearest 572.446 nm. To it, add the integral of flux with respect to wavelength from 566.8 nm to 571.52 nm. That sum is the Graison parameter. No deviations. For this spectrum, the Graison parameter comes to 114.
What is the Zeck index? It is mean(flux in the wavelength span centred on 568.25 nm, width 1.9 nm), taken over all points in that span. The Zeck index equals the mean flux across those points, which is 19.6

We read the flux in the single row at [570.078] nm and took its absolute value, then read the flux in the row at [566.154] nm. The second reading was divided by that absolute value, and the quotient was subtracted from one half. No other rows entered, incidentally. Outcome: -0.44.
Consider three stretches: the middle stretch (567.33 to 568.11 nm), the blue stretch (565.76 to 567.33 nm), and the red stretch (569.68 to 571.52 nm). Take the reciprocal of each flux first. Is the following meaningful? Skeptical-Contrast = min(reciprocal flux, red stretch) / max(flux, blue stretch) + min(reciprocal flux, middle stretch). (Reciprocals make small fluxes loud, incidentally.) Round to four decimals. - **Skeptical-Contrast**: 0.0515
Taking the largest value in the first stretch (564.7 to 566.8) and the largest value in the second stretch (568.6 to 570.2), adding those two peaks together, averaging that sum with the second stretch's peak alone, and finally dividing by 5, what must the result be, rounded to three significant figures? 6.18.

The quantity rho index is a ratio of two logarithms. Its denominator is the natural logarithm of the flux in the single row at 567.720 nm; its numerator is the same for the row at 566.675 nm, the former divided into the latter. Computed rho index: 0.98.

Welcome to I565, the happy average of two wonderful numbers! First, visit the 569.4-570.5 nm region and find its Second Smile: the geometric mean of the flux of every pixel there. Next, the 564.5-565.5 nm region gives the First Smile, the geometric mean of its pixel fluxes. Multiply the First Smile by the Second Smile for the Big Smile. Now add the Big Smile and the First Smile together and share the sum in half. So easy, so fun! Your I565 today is 196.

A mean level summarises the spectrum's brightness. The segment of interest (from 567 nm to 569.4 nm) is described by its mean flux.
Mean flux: 19.7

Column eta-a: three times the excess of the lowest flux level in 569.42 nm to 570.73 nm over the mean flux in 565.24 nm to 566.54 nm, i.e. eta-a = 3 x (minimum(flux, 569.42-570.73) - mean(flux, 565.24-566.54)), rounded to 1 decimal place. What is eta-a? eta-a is 1.2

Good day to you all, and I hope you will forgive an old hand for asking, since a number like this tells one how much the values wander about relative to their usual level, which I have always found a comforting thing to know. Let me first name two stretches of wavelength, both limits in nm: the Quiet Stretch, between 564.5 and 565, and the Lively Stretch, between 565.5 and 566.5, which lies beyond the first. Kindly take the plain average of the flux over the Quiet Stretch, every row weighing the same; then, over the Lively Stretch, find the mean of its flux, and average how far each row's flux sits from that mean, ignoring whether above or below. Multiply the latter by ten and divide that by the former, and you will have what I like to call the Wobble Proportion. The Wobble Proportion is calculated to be 0.34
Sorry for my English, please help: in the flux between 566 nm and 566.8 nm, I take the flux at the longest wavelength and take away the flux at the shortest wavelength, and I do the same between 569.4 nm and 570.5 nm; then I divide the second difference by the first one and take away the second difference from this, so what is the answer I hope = 0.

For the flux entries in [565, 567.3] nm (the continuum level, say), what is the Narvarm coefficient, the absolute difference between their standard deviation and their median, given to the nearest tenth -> 18.2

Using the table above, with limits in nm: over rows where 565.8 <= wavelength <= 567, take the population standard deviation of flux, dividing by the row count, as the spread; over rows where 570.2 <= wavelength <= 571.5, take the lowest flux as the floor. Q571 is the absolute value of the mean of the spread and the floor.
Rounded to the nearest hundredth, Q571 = 9.38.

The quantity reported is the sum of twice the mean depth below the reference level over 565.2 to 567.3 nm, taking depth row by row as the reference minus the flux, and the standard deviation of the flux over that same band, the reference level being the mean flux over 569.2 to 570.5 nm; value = 2.5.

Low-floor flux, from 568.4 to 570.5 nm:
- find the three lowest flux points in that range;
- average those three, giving 18.5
